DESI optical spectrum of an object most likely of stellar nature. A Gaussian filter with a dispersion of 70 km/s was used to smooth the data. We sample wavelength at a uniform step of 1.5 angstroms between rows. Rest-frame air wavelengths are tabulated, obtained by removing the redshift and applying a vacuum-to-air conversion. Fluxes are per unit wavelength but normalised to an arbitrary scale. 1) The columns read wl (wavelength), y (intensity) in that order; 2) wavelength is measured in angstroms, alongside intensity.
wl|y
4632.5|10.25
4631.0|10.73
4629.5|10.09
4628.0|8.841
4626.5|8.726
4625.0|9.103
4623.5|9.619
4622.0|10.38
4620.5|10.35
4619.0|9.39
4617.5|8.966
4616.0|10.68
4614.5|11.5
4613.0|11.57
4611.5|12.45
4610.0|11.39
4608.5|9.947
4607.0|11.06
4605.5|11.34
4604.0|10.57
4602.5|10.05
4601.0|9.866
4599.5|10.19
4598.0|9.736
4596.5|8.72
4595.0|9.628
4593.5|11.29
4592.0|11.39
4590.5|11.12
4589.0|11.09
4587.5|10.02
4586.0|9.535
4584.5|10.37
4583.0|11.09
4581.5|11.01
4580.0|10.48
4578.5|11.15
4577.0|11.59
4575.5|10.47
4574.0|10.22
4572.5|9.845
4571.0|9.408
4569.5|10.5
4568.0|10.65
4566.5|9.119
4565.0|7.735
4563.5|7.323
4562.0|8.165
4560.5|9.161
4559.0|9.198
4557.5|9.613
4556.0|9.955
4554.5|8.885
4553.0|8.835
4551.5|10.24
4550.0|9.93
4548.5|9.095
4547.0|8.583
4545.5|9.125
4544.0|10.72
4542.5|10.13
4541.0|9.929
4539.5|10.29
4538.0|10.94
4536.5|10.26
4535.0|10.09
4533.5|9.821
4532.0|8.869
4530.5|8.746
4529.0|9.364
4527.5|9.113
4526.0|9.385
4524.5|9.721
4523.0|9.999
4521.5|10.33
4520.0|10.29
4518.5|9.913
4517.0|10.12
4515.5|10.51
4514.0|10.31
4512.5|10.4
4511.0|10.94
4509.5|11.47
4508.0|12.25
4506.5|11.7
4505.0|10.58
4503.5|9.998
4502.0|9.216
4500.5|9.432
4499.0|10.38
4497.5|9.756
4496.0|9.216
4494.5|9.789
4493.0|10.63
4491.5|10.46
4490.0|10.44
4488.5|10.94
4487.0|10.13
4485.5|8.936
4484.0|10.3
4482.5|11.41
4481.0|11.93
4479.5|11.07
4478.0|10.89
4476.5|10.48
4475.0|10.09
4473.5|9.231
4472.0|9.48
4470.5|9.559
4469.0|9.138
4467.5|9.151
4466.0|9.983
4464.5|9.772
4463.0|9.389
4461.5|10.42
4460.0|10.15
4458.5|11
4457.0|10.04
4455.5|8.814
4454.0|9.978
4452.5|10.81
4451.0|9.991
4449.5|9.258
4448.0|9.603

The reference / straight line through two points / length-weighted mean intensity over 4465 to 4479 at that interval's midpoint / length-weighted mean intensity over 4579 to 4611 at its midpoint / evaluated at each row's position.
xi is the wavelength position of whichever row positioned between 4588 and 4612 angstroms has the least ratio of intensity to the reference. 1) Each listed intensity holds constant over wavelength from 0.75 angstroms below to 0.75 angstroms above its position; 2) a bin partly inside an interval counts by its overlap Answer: 4596.5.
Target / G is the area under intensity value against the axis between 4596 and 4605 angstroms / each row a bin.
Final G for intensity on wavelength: 89.4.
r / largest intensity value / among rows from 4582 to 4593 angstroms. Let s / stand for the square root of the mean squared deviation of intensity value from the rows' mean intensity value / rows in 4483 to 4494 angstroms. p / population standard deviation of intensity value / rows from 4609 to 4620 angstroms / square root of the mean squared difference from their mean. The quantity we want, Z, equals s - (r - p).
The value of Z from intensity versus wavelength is -9.6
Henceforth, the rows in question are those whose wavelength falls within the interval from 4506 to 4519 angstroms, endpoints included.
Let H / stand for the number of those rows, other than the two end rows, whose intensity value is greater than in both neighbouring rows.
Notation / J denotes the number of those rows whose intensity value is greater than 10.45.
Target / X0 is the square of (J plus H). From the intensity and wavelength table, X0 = 49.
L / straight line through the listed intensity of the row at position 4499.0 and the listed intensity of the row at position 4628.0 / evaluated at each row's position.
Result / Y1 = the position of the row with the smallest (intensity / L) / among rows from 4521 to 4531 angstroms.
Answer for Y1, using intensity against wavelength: 4530.5 angstroms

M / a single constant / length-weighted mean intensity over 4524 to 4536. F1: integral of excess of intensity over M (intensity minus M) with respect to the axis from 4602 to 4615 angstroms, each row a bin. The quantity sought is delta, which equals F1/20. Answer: 1.11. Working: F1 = 22.2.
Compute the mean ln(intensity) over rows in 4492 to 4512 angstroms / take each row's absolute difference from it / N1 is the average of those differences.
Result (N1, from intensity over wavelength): 0.075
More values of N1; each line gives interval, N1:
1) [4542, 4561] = 0.058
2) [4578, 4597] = 0.066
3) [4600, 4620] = 0.077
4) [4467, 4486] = 0.080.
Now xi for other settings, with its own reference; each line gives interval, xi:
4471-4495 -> 4485.5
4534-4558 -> 4547.0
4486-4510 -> 4502.0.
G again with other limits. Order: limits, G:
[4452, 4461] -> 91.1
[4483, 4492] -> 92.0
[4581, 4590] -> 94.7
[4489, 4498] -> 90.7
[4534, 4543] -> 92.4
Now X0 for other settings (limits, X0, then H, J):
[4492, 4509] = 25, 1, 4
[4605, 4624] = 81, 2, 7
